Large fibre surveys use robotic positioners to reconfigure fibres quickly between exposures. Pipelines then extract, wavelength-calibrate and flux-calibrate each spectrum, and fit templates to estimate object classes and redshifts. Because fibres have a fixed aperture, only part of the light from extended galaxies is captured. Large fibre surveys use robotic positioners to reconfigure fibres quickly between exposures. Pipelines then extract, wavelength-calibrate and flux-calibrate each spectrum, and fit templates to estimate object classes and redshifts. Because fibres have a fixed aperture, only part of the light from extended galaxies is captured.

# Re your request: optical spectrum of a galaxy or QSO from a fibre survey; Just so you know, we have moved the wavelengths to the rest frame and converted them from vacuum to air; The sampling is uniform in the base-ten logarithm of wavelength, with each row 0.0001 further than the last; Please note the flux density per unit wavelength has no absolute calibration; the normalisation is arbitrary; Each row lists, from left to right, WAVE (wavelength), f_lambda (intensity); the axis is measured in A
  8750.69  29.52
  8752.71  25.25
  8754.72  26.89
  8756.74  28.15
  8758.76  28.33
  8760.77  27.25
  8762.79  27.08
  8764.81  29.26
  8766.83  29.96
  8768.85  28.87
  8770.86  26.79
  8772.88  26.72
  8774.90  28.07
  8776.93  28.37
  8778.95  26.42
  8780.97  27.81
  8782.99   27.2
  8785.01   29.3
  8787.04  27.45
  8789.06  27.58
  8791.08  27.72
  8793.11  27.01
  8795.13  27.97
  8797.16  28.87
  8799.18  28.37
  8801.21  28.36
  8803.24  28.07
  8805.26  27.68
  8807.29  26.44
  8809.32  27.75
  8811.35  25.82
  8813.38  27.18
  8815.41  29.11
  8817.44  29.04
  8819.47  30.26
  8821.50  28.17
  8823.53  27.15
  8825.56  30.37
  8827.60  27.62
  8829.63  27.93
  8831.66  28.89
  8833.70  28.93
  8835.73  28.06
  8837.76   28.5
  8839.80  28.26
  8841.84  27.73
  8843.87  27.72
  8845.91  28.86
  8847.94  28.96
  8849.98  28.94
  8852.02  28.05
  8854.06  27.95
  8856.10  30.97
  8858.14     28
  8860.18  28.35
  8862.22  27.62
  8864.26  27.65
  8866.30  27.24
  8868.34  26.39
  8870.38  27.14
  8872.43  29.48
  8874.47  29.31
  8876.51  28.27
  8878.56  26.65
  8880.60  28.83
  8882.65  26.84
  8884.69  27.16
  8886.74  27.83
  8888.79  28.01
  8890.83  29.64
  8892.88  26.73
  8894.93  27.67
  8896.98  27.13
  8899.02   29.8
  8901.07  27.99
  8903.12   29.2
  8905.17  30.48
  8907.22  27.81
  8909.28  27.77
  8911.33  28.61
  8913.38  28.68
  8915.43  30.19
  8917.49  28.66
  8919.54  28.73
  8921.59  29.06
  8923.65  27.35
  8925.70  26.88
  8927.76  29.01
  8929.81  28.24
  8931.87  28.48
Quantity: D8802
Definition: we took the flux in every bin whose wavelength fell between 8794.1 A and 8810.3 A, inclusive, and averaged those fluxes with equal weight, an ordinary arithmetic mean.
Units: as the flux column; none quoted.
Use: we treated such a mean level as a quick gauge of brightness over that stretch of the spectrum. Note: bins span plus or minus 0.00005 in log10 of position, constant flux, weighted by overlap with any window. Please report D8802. 27.9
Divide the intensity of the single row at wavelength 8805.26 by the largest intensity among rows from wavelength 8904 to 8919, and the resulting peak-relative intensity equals 0.91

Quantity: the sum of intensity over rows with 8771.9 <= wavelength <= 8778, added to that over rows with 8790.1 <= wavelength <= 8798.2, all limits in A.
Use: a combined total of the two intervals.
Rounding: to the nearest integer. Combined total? 195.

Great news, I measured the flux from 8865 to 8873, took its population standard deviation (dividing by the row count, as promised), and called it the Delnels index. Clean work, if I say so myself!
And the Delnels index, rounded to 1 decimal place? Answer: 1.2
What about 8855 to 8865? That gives 1.3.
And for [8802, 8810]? 0.6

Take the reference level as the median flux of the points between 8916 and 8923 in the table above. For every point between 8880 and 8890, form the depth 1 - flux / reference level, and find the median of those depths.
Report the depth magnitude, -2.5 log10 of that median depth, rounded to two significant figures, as 3.8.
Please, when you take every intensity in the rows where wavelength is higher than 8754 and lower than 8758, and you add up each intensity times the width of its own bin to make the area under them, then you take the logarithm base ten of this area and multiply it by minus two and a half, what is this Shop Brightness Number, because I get -5.1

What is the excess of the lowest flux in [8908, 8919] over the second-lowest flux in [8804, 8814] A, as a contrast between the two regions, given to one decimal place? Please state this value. 1.3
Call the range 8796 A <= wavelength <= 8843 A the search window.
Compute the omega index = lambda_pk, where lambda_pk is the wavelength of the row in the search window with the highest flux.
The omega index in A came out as 8825.56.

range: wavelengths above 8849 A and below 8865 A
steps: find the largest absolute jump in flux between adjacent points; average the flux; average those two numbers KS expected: 15.7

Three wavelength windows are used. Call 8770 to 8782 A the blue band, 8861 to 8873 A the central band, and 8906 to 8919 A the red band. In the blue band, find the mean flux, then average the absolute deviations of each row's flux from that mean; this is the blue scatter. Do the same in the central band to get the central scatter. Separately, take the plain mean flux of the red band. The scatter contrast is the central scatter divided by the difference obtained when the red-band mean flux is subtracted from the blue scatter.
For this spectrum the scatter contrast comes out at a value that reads -0.024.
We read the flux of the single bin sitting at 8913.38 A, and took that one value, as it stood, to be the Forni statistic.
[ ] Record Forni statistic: 28.68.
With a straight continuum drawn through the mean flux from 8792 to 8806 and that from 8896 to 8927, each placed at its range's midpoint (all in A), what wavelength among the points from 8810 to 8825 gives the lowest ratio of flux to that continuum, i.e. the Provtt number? 8811.35 A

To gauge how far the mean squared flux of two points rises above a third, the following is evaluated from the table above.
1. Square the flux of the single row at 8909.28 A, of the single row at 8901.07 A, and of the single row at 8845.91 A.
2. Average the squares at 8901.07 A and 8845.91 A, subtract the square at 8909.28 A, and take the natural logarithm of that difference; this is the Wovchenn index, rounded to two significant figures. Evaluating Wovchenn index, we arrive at 3.6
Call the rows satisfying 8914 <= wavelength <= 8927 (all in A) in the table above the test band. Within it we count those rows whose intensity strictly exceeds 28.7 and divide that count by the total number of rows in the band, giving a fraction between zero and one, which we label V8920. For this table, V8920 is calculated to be 0.5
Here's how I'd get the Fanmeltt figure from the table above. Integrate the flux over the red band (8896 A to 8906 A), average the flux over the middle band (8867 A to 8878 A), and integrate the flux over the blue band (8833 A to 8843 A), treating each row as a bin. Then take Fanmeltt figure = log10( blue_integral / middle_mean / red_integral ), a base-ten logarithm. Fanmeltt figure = -1.46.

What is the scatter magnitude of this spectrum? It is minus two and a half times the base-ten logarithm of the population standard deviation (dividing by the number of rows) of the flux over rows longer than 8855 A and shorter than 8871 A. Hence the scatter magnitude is -0.27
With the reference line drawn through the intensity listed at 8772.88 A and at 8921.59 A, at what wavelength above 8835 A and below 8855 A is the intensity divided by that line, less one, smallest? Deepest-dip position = 8843.87 A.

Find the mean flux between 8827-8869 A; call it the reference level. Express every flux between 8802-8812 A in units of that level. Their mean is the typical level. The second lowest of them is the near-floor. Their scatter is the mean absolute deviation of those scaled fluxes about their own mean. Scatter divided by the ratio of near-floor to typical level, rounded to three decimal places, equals 0.030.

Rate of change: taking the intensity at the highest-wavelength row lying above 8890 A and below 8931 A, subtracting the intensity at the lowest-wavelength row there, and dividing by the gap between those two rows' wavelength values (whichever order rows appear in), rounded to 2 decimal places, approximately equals -0.04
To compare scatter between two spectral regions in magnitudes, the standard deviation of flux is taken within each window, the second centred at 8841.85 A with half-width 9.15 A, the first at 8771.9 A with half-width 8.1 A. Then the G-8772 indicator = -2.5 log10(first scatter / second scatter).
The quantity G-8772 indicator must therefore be -1.00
